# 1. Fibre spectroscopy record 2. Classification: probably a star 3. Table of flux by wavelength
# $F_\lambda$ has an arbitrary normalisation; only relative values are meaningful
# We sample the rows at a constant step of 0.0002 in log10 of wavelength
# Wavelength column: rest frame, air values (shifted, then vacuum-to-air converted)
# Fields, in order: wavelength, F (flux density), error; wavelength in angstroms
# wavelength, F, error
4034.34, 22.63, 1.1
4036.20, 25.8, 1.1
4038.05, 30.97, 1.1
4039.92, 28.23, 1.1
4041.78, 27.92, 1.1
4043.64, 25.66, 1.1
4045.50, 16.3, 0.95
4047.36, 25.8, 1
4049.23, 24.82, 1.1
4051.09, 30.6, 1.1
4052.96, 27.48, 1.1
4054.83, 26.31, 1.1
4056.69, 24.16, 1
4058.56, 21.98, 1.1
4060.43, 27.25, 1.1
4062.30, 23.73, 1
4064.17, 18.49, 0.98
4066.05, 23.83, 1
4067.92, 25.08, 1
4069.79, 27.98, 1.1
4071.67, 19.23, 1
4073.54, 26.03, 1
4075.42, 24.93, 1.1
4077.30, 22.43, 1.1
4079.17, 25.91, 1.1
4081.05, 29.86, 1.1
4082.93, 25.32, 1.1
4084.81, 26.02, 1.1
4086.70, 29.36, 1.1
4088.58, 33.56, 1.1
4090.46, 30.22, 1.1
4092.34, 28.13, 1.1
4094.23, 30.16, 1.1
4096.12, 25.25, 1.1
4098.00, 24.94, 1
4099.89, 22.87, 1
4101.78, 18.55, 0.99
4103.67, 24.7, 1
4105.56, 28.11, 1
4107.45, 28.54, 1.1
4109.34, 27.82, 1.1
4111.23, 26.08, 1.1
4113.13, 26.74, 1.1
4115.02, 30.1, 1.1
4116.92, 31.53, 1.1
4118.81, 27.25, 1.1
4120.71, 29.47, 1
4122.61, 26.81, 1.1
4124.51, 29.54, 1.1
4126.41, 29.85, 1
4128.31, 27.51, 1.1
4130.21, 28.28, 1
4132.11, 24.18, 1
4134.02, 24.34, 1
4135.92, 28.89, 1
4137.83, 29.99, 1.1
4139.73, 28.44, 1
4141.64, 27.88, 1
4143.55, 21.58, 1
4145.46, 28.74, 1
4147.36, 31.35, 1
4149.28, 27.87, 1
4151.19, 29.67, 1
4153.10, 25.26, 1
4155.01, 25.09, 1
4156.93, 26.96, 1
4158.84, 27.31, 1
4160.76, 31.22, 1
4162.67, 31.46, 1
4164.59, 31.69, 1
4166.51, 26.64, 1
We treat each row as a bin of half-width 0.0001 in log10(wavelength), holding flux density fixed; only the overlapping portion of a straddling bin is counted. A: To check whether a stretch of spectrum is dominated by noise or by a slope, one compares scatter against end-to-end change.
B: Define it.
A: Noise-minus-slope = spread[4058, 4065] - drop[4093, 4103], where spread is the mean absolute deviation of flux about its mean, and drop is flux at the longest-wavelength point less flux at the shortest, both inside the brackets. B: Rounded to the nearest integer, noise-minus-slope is 14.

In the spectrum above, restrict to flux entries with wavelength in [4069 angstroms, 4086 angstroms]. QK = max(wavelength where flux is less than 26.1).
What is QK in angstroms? 4084.81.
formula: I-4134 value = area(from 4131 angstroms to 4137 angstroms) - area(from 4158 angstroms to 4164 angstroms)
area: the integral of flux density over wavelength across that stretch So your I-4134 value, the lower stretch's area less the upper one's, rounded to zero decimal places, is -25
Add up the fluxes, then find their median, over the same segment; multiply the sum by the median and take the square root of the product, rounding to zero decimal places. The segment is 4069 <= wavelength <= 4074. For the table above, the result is 44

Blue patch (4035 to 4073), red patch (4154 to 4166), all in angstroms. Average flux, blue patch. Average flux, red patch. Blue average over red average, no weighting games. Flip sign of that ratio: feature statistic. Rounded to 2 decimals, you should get -0.87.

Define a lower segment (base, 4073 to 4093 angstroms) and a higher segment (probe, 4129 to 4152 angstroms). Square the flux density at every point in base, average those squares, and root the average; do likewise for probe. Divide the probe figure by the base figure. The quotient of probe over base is 1.00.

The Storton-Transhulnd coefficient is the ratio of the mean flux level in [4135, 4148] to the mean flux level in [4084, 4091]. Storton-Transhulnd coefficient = 0.94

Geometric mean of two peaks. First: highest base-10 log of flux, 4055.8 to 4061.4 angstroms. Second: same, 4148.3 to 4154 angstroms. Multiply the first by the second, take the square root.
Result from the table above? 1.45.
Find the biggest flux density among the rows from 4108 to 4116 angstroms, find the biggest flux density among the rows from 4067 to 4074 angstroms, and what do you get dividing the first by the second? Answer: 1.08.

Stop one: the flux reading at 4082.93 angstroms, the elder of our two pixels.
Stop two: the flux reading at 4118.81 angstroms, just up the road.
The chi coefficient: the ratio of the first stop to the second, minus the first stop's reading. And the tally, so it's -24.4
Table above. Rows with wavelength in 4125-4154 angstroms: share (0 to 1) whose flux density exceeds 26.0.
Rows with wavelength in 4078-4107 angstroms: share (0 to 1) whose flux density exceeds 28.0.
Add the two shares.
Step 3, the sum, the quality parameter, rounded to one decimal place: 1.2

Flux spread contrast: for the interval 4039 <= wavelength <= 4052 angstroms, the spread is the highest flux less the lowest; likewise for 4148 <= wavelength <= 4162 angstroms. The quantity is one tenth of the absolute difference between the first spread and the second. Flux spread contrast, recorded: 0.8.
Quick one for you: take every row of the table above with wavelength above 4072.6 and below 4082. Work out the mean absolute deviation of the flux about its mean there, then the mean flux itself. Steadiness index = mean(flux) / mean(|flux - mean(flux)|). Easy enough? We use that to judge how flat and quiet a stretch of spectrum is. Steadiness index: 15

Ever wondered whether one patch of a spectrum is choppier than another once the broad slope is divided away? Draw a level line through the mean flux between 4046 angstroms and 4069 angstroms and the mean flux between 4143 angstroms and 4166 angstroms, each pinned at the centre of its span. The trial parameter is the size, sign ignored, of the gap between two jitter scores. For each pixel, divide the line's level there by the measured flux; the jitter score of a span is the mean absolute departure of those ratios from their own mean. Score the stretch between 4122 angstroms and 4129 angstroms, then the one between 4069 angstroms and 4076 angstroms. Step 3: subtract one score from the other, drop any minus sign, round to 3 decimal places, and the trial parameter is 0.089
